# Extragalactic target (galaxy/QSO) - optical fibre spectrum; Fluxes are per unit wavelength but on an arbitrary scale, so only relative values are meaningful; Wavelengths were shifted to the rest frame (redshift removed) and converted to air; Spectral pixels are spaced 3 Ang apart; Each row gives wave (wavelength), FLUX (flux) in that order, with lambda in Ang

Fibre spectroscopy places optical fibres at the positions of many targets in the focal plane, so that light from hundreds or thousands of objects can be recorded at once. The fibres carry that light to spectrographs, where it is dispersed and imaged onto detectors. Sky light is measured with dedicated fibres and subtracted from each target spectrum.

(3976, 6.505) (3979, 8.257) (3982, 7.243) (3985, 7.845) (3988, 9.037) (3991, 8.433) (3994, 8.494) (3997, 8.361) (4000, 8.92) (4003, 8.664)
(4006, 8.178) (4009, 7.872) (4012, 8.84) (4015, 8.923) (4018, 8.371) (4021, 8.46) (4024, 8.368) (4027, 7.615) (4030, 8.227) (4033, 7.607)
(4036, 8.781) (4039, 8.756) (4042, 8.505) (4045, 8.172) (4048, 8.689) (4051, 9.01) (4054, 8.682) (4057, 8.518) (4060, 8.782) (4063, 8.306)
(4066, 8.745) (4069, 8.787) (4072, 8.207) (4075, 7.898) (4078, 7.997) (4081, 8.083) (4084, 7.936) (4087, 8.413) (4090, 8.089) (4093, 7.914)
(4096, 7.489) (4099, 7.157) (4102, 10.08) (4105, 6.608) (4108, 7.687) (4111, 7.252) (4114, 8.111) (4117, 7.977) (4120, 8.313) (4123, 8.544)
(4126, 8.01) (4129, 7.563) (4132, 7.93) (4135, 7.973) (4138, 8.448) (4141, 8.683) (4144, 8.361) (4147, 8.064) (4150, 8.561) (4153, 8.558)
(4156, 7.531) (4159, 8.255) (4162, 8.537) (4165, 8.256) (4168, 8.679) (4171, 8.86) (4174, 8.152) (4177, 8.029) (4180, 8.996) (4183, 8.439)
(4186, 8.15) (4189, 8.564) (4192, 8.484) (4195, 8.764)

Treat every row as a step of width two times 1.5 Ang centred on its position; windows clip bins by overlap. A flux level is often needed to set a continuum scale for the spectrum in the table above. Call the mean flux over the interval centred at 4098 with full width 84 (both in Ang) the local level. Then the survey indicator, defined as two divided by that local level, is 0.247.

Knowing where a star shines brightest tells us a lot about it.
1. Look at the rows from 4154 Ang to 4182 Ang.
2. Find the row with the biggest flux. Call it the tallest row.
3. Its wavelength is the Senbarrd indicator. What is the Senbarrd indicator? 4180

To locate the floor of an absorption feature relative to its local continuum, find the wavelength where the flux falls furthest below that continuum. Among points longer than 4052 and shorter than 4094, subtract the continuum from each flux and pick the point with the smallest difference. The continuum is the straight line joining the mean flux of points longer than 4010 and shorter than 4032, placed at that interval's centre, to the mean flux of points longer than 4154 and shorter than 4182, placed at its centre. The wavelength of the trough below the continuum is 4075 Ang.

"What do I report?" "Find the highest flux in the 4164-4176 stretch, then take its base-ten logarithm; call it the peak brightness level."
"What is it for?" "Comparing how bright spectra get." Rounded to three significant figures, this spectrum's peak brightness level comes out 0.947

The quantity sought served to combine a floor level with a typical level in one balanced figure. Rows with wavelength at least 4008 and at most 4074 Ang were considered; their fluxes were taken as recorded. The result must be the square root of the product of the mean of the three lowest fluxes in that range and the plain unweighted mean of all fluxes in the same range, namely 8.1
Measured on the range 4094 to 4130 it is 7.4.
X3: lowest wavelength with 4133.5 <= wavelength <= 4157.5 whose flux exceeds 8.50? 4141 Ang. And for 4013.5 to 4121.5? 4015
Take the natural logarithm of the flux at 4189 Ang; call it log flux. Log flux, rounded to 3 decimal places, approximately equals 2.148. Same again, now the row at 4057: 2.142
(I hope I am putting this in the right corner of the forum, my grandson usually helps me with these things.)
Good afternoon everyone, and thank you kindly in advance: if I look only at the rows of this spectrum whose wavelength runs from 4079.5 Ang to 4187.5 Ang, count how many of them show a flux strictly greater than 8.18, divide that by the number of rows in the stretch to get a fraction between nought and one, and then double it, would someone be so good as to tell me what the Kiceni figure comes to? 0.9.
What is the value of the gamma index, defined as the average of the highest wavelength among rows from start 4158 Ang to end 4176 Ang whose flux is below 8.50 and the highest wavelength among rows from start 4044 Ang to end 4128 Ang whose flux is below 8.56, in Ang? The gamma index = 4150.0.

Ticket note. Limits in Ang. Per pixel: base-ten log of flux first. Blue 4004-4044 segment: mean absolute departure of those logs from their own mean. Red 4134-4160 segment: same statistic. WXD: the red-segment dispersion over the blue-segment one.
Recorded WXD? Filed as 0.82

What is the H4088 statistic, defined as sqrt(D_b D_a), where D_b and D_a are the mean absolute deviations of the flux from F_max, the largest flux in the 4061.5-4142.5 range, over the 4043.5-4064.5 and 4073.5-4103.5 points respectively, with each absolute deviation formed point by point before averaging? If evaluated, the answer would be 1.71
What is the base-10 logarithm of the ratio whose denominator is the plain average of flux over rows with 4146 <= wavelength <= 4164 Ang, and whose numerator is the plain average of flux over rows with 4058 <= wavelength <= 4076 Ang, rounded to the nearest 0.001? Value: 0.011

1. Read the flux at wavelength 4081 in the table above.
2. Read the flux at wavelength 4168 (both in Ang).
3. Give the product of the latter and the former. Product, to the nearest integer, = 70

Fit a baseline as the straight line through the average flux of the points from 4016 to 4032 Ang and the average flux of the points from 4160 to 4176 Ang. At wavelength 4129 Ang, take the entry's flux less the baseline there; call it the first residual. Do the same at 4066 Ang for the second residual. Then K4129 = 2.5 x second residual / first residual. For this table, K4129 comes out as -1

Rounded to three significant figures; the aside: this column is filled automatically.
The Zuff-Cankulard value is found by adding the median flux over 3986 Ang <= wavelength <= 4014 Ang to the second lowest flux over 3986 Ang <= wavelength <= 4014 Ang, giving 16.7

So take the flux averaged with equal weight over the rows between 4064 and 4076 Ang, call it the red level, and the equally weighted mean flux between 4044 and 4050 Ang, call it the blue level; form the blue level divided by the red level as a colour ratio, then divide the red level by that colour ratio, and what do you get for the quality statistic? 8.4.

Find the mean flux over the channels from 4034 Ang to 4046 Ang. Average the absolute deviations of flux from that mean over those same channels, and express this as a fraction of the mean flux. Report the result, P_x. 0.025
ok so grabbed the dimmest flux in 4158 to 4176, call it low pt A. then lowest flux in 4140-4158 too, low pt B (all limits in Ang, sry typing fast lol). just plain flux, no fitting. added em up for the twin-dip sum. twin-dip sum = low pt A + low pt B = 15.7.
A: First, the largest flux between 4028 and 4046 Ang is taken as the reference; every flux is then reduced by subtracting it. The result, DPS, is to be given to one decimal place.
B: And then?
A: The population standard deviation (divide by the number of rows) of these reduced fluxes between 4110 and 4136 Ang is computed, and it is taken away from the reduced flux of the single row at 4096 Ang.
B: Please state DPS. -1.6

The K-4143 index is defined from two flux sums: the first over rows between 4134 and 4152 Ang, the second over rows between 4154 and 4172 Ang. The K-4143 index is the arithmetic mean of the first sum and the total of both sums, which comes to 75.1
